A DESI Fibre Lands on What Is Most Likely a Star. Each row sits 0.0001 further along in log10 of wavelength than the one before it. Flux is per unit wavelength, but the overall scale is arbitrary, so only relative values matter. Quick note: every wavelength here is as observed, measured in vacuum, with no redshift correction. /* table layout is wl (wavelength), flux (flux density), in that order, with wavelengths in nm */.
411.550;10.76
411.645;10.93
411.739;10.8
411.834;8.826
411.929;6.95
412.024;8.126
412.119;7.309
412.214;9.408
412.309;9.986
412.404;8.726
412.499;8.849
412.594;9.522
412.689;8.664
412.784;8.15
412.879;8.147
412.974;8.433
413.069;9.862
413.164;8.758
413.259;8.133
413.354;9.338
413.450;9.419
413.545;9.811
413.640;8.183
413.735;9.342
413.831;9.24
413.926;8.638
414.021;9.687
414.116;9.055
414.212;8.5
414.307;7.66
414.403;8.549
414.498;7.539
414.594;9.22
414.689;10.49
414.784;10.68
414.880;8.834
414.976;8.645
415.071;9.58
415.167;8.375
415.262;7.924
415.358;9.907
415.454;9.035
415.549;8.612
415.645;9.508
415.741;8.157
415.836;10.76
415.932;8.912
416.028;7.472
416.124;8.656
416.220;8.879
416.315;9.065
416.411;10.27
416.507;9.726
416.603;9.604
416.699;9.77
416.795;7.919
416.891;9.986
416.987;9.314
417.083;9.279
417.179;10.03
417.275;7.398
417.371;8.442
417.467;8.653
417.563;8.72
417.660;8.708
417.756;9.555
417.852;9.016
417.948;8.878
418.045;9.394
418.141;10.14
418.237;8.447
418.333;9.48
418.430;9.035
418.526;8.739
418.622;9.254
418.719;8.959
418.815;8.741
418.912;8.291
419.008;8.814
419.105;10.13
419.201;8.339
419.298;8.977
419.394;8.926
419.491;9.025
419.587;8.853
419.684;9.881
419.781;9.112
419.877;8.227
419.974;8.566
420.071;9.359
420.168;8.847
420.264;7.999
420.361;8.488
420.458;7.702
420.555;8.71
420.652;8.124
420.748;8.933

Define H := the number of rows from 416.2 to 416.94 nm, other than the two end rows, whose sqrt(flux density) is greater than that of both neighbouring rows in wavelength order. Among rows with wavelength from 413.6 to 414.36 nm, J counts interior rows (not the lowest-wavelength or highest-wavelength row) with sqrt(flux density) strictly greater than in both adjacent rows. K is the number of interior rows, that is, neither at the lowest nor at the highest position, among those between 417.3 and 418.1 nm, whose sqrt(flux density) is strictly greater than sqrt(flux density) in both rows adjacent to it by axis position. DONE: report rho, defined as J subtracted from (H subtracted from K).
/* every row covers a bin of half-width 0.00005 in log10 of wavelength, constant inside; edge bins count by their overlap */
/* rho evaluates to -2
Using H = 2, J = 2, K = 2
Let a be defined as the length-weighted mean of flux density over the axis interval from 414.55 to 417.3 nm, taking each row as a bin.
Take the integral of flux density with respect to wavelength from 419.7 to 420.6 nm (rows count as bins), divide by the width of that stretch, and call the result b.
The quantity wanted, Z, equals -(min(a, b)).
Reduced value -8.60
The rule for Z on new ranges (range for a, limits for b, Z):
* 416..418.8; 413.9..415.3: -8.91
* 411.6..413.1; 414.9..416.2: -8.88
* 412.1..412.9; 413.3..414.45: -8.82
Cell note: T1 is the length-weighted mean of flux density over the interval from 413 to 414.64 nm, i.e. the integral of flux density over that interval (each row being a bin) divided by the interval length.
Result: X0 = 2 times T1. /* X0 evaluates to 17.7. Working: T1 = 8.9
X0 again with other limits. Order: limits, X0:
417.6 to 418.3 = 18.3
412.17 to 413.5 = 17.9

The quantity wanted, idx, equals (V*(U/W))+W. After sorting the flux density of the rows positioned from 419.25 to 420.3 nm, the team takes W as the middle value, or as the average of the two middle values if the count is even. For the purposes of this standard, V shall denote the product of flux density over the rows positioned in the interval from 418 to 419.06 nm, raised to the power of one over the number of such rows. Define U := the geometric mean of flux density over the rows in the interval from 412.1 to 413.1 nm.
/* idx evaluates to 17.80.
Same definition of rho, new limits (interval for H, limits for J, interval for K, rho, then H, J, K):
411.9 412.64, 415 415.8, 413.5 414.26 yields -2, 2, 2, 2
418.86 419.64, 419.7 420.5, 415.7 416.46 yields -4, 3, 2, 1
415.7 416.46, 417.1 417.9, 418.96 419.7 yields 0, 1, 2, 3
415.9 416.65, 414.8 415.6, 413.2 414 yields -1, 1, 2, 2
